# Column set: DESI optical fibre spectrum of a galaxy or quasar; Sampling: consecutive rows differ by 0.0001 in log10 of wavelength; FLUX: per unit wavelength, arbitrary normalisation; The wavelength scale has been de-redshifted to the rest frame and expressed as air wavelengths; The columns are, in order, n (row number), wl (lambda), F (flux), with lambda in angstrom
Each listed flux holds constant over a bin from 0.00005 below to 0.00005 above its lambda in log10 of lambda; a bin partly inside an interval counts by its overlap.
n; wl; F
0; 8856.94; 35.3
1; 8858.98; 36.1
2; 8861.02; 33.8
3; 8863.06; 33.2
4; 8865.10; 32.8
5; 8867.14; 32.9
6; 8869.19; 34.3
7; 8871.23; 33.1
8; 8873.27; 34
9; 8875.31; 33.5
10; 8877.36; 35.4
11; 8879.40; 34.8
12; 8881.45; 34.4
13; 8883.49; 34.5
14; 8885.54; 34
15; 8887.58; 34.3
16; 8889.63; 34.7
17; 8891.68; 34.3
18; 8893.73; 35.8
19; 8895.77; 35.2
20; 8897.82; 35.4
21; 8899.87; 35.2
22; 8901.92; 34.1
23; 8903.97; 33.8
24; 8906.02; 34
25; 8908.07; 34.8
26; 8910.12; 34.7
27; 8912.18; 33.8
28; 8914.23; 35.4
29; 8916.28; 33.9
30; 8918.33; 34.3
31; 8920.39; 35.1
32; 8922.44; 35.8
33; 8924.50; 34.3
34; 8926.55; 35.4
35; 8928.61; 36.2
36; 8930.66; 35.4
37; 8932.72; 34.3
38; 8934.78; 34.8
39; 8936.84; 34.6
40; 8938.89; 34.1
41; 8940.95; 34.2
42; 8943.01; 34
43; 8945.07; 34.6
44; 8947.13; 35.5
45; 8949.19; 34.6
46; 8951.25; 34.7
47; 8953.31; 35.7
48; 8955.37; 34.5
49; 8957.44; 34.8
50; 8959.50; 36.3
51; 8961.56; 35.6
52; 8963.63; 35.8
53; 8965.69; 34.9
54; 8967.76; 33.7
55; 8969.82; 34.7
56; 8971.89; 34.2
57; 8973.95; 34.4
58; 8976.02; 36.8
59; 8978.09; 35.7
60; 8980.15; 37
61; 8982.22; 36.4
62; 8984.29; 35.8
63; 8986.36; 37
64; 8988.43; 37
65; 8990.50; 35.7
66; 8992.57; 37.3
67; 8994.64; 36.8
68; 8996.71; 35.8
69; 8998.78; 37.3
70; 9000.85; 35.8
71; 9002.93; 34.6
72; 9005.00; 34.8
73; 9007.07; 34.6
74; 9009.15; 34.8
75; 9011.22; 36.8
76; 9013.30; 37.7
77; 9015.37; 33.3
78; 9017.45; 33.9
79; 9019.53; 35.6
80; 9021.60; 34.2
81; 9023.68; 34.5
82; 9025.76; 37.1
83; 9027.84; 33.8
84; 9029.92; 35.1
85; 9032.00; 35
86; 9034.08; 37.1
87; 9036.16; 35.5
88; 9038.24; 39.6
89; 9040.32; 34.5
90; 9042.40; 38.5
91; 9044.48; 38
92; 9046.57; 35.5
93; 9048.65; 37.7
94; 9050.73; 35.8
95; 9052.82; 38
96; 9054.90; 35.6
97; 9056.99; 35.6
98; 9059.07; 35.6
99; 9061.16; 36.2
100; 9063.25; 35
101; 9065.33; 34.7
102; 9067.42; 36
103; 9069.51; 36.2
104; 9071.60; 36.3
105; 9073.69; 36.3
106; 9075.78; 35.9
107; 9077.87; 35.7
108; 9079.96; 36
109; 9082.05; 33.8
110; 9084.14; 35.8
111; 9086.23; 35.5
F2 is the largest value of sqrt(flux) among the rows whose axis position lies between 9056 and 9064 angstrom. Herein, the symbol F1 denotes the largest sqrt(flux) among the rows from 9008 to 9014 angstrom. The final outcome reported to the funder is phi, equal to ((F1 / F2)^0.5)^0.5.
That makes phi 1.01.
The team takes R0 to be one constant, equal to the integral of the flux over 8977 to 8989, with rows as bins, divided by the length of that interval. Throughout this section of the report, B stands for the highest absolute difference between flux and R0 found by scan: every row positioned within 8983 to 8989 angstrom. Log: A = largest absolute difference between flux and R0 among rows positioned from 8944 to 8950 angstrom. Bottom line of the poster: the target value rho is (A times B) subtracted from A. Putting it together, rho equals 0.6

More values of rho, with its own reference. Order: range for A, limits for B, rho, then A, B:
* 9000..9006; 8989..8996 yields 0.3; 1.9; 0.8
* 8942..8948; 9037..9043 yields -5.3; 2.5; 3.1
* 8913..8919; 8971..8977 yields -3.2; 2.6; 2.3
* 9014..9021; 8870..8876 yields -7.5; 3.2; 3.4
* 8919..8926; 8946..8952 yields -1.9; 2.2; 1.9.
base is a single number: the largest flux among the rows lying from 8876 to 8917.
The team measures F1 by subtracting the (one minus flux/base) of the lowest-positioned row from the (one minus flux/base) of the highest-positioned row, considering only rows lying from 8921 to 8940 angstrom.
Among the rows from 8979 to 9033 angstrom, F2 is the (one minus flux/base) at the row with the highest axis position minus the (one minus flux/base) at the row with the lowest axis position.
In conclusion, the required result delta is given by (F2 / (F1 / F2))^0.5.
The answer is 0.3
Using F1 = 0.047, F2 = 0.06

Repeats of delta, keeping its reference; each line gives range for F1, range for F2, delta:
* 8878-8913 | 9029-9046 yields 0.5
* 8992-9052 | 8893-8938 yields 0.2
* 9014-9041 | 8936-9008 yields 0.0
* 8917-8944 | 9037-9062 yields 1.0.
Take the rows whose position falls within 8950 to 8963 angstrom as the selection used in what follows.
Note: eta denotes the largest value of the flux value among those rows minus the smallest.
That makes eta 1.8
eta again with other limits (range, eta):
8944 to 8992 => 3.3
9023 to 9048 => 5.8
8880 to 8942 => 2.4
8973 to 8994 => 2.9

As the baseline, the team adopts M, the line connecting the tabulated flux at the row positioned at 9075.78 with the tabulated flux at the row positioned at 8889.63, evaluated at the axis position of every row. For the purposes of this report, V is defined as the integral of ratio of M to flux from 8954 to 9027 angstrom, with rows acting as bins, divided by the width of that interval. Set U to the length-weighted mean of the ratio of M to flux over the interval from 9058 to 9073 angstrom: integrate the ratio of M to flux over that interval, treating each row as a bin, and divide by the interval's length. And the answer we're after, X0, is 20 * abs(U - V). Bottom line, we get 0.17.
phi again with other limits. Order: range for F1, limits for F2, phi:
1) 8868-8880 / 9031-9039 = 0.99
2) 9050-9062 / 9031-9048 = 0.99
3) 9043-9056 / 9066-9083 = 1.01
